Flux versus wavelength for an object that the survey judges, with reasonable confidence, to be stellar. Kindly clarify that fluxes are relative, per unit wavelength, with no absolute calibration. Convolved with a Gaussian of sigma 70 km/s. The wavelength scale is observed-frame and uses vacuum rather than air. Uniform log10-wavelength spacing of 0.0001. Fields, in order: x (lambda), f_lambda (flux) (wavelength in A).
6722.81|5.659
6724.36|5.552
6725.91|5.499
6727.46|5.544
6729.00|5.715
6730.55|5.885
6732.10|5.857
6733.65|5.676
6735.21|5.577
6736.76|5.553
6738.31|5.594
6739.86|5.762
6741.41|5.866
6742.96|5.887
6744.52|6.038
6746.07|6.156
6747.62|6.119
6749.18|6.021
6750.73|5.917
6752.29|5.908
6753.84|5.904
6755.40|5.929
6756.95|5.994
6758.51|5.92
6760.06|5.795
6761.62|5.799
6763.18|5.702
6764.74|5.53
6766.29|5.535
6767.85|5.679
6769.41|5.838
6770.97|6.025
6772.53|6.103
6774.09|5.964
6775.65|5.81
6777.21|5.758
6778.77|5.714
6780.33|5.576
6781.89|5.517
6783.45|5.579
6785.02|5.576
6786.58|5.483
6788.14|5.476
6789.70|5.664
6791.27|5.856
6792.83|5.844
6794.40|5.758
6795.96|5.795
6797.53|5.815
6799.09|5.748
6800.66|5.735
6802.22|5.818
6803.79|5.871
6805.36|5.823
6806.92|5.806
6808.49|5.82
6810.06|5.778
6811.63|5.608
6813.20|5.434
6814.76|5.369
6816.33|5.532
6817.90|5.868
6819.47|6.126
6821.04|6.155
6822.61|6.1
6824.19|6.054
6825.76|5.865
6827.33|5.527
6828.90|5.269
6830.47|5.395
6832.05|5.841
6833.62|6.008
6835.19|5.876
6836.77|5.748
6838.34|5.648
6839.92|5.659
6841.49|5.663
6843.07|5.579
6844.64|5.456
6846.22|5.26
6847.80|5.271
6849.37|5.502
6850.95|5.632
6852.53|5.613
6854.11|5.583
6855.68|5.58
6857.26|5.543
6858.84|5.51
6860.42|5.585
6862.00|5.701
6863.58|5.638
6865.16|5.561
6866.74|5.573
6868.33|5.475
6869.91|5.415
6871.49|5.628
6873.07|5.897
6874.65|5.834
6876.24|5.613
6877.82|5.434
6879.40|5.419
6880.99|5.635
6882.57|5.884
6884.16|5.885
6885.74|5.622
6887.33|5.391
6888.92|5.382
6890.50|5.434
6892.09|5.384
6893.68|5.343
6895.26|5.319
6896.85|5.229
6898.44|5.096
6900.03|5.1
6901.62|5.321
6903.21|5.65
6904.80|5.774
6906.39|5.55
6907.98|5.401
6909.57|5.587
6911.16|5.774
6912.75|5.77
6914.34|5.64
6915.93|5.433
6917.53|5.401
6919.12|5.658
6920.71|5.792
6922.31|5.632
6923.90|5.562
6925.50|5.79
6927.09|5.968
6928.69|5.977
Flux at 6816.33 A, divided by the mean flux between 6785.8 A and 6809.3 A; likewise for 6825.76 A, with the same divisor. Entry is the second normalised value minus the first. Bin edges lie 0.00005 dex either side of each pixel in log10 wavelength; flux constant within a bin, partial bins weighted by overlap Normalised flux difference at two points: 0.06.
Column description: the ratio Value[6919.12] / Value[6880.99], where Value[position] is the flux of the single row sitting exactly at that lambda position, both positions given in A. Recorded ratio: 1.00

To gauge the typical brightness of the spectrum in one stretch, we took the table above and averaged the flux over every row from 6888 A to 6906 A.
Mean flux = 5.37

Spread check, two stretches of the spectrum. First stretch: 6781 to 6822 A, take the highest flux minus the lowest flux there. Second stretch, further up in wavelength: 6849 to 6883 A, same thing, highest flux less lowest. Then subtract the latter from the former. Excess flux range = 0.30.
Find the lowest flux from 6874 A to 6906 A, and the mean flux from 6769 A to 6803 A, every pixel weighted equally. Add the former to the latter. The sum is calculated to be 10.8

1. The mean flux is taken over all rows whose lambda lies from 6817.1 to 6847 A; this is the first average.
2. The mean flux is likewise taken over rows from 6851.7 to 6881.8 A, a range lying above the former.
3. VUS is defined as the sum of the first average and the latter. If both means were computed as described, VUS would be 11.3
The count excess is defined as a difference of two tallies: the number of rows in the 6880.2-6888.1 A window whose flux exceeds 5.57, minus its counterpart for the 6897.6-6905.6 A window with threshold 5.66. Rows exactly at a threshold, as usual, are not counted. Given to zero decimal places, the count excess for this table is 3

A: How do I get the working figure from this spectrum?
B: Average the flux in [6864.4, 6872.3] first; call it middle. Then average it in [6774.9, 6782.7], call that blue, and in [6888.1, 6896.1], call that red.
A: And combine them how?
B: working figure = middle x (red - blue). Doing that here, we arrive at -1.7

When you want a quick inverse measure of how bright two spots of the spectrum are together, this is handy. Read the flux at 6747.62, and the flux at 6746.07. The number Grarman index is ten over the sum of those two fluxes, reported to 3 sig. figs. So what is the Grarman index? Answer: 0.815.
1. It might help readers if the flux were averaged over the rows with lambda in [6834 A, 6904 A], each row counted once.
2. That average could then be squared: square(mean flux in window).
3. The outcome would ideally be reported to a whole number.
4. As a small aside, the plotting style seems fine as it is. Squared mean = 31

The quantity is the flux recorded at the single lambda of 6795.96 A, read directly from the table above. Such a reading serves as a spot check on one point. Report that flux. 5.795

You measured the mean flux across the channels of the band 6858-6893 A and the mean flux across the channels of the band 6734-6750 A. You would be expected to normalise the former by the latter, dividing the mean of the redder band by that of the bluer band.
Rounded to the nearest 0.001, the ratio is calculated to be 0.954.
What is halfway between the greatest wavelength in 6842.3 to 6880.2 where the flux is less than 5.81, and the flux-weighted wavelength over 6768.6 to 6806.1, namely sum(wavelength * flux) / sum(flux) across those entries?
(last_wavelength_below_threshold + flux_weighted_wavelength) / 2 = 6833.4 A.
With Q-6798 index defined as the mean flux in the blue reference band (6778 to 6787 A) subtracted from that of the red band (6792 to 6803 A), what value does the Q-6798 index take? 0.21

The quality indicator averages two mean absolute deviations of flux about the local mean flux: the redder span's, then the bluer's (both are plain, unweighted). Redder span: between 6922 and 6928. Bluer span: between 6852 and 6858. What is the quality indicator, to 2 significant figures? 0.080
